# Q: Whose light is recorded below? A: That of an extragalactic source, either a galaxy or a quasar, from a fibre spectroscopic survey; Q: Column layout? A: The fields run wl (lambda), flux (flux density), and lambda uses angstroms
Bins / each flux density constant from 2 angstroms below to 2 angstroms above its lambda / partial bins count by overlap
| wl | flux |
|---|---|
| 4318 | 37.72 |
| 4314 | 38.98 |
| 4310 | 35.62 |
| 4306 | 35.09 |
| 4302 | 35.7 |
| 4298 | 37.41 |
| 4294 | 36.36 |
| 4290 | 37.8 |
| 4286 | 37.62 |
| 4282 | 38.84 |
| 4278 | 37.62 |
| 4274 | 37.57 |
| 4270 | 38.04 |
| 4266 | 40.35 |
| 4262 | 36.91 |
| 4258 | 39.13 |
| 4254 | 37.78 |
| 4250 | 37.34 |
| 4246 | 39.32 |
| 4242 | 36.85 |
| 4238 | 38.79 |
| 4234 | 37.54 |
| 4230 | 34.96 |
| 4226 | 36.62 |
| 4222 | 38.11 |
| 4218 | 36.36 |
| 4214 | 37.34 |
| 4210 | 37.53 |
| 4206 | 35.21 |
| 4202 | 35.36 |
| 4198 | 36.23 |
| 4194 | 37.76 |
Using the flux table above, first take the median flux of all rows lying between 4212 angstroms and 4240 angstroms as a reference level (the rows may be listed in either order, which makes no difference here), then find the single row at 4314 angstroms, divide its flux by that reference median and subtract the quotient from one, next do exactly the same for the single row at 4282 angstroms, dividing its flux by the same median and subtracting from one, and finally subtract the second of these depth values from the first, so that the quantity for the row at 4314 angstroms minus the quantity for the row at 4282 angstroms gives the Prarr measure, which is 0.00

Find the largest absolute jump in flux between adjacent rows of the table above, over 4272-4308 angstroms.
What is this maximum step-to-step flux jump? 1.71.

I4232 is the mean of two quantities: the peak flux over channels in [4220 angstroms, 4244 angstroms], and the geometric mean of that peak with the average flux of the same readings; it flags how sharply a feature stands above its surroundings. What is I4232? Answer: 38.4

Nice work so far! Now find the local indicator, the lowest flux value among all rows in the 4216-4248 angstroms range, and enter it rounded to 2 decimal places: 34.96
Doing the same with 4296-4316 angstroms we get 35.09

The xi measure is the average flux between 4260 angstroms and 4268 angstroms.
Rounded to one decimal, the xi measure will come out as 38.6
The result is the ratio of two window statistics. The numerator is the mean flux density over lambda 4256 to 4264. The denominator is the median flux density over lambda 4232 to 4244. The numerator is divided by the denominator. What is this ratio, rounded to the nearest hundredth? 1.01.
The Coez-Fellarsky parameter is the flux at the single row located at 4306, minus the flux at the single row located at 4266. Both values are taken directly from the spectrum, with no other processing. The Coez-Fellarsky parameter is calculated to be -5.3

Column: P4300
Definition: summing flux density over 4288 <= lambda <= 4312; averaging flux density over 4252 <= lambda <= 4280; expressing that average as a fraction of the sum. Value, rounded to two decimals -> 0.18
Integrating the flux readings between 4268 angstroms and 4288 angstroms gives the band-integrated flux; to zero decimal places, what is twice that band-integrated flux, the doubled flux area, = 1518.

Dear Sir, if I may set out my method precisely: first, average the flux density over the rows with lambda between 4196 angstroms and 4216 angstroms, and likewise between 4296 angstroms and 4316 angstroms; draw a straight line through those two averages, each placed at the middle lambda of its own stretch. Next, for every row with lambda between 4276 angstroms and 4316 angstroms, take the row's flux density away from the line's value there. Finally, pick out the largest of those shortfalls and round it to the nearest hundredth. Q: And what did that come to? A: 1.47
